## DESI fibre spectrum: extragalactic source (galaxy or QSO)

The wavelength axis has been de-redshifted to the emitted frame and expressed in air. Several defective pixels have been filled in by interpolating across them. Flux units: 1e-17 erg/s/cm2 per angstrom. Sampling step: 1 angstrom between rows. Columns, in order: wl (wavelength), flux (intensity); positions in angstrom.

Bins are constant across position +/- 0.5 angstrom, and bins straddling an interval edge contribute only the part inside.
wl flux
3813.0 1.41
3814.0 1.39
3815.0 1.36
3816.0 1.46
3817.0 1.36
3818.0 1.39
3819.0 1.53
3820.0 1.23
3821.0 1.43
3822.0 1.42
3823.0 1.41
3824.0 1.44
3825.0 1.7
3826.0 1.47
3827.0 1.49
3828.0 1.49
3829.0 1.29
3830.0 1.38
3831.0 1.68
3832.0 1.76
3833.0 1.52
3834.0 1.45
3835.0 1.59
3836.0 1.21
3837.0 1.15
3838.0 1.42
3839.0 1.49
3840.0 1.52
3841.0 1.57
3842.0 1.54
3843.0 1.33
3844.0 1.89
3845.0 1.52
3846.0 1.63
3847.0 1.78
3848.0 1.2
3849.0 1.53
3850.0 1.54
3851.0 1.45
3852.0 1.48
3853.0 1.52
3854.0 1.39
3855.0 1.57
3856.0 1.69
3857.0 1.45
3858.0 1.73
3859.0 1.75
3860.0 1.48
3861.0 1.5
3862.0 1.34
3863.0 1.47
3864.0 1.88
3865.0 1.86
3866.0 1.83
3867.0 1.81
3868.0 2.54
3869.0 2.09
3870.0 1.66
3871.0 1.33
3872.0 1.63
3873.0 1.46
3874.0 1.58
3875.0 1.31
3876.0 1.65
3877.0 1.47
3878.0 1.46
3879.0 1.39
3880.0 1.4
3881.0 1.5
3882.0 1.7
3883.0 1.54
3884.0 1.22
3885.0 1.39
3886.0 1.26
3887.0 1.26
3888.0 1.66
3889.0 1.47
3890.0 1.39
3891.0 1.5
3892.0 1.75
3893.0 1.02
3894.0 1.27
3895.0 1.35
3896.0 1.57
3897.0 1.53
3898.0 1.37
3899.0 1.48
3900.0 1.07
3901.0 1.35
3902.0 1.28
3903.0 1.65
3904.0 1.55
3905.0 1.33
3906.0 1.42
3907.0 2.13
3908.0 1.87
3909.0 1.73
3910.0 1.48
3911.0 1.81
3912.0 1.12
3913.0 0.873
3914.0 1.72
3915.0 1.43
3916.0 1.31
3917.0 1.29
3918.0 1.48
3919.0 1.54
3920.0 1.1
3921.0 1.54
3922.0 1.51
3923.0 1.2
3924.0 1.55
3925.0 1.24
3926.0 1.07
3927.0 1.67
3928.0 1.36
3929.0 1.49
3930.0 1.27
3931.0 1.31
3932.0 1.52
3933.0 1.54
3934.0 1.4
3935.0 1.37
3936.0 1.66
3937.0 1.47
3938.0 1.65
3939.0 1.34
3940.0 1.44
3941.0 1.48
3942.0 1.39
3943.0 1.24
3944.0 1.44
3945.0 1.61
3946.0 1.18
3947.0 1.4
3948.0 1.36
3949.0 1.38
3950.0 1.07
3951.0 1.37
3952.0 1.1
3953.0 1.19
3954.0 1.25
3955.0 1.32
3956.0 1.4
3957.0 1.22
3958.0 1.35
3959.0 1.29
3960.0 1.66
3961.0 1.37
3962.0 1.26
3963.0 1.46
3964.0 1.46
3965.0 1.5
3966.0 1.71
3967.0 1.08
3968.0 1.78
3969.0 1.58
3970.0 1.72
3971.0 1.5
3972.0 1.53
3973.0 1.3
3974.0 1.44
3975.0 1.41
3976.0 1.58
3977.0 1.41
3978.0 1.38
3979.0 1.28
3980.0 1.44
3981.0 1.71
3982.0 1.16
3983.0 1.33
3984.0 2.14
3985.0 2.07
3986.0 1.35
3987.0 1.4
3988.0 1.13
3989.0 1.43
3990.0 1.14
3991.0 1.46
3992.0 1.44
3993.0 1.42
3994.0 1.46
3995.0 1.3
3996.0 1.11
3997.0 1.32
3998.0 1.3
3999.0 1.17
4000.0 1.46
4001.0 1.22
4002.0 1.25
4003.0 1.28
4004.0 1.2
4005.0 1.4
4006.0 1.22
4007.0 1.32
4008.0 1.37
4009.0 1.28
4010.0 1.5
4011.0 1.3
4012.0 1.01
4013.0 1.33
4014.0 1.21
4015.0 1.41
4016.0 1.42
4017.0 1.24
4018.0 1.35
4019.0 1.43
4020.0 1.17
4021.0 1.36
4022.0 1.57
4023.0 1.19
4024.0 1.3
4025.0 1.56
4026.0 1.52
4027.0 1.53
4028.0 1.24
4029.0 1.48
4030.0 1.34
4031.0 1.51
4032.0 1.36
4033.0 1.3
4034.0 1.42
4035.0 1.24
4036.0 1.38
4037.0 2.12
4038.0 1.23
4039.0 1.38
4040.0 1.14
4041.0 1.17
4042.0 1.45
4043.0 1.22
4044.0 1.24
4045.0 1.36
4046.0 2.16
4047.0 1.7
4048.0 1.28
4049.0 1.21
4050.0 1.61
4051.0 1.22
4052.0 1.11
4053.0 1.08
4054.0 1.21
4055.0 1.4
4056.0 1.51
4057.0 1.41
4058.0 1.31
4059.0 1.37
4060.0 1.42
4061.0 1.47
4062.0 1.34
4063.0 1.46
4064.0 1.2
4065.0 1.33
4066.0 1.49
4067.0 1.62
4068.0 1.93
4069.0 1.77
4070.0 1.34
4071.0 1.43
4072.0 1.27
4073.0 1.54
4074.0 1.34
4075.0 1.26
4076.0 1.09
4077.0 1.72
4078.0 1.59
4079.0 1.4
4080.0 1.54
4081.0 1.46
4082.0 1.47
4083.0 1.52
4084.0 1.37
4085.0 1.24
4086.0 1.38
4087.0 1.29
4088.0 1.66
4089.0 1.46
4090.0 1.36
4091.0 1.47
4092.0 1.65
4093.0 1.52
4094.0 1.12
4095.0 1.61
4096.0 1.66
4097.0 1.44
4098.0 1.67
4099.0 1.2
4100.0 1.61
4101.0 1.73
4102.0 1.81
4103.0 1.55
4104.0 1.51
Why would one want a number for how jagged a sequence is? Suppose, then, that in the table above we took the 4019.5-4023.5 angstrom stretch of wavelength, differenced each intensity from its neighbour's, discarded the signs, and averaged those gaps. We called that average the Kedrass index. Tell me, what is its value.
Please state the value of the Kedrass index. 0.26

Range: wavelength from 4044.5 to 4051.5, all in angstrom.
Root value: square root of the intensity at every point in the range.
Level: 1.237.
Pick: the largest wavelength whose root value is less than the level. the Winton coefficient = 4051.0 angstrom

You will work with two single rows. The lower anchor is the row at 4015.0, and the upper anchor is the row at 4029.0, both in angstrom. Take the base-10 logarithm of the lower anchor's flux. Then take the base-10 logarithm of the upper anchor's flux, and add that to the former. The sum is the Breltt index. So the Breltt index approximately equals 0.32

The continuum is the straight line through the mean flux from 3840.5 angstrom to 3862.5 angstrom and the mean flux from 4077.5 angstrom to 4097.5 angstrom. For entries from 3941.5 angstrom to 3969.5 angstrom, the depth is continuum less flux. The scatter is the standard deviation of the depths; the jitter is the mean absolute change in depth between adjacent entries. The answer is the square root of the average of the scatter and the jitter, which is 0.44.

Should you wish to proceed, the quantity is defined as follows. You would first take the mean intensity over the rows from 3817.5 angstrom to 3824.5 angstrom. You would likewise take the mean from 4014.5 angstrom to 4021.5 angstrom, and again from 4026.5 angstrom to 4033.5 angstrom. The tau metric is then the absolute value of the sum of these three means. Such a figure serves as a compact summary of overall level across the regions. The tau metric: 4.14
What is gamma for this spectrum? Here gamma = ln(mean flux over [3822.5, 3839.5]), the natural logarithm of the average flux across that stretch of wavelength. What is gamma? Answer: 0.38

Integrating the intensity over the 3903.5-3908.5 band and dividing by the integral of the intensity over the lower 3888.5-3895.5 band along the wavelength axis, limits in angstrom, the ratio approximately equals 0.85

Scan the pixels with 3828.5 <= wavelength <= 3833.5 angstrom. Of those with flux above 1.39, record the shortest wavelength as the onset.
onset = 3831.0 angstrom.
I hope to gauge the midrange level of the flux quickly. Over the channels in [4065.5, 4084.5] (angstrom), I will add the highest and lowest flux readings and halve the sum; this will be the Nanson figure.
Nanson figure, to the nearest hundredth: 1.51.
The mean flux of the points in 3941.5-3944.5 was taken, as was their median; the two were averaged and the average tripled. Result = 4.1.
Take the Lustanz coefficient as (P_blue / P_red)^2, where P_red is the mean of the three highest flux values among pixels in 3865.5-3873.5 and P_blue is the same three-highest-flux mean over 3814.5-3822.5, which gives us 0.47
